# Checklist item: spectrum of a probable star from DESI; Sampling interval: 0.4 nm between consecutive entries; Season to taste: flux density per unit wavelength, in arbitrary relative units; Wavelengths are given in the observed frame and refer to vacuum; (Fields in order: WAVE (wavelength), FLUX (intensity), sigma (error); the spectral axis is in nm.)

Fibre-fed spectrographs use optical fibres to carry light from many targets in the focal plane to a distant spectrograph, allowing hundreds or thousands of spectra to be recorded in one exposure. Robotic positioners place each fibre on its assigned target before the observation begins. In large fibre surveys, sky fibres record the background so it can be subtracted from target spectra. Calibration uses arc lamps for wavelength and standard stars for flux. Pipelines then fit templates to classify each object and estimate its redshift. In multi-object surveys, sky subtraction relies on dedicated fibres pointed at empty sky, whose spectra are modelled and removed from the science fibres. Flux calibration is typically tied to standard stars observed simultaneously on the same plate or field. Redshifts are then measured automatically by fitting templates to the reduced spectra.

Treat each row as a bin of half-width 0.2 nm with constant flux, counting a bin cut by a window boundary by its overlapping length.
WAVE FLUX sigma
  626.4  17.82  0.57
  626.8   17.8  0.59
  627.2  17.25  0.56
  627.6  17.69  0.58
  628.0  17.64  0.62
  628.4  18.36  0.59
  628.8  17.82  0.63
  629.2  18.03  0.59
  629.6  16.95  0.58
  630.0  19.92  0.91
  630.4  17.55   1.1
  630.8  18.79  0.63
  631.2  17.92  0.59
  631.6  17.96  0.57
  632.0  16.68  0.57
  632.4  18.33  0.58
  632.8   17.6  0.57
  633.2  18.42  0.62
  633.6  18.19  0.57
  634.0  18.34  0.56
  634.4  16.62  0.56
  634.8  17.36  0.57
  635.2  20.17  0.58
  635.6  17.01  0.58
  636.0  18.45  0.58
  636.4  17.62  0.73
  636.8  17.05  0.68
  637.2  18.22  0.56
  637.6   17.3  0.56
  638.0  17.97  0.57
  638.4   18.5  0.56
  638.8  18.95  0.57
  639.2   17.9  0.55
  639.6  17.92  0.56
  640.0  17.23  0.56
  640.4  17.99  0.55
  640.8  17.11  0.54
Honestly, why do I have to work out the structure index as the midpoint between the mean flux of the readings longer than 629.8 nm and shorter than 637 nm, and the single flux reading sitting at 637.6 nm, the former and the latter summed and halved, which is 17.6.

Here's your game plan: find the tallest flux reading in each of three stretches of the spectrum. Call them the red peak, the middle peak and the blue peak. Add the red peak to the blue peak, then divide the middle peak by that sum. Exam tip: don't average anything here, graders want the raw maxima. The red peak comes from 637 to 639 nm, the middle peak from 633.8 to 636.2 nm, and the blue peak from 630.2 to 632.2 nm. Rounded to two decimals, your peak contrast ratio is 0.53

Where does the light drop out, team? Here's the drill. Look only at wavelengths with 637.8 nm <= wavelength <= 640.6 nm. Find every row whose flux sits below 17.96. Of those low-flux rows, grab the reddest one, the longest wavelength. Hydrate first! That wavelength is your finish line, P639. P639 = 640.0 nm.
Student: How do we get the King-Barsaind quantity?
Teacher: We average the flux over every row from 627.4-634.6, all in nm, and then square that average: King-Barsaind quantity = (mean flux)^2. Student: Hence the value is 322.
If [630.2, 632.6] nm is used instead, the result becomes 319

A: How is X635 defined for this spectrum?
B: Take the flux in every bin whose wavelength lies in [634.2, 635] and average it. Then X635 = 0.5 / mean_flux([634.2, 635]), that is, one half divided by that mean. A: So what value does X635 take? 0.0294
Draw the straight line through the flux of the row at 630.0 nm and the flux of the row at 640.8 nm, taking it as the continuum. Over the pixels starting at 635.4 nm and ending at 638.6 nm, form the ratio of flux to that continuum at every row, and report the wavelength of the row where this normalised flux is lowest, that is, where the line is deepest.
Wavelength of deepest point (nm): 635.6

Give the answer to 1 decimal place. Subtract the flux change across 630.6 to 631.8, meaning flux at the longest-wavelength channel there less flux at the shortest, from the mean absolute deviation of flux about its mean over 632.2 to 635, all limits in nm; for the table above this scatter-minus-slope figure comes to 1.4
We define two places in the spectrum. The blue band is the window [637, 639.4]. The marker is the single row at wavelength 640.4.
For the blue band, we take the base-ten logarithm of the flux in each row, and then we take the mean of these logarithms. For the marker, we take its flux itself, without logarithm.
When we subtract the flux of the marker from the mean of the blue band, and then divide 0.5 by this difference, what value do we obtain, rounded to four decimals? -0.0299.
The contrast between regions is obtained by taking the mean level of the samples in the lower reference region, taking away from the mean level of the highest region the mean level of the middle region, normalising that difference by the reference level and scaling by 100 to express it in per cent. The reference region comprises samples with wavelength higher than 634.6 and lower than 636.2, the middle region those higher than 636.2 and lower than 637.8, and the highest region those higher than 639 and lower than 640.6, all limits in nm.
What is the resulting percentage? 1.2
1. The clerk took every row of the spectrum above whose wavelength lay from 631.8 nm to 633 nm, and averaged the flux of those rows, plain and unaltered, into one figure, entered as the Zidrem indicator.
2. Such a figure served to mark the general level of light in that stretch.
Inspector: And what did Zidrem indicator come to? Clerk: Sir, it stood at 17.54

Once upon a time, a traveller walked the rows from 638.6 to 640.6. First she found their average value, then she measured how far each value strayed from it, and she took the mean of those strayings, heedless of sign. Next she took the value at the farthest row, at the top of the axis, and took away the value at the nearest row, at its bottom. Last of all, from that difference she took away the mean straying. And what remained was -1.34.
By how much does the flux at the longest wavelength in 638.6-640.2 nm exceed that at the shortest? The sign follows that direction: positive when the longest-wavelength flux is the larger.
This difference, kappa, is -1.7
